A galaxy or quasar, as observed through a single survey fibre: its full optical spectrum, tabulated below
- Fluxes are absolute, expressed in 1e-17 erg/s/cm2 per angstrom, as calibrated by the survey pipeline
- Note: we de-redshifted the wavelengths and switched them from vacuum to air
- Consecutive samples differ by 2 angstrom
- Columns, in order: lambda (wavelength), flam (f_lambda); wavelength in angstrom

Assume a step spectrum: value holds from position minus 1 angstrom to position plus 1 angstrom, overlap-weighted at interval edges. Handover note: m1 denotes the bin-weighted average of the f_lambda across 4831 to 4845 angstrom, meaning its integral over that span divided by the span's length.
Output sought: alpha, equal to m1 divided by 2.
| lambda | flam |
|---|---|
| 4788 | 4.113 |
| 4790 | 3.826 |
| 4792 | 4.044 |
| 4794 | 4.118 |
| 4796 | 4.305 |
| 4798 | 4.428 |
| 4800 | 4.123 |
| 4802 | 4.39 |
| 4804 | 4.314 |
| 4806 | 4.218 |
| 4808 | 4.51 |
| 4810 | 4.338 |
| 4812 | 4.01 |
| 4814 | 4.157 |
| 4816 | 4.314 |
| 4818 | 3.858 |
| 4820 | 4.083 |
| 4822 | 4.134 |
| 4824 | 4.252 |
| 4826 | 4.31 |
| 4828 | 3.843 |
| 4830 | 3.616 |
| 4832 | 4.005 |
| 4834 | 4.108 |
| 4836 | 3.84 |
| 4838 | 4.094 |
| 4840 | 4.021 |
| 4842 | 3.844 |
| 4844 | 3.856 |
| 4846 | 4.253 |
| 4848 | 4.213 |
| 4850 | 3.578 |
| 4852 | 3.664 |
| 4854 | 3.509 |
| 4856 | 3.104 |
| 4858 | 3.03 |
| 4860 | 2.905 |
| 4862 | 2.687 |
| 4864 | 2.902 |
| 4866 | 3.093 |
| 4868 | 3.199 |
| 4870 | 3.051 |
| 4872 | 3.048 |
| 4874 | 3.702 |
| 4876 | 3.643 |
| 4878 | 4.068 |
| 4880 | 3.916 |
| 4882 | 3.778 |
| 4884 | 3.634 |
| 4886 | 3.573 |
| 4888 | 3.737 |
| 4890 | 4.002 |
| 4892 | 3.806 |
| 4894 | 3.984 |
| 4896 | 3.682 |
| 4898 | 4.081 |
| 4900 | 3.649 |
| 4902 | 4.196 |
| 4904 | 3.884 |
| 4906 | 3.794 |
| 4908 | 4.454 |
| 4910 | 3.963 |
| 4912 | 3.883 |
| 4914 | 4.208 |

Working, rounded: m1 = 4.0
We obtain 1.98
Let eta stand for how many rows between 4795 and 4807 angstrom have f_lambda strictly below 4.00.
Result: 0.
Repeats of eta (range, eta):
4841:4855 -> 5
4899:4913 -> 5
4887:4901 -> 5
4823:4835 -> 2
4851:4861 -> 5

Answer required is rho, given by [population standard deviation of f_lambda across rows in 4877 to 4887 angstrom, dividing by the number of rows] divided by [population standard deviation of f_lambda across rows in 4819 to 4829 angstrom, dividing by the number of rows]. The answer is 1.1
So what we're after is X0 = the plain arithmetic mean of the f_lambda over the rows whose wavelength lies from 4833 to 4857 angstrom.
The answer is 3.84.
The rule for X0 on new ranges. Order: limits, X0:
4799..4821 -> 4.21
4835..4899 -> 3.61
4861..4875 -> 3.10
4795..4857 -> 4.04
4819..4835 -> 4.04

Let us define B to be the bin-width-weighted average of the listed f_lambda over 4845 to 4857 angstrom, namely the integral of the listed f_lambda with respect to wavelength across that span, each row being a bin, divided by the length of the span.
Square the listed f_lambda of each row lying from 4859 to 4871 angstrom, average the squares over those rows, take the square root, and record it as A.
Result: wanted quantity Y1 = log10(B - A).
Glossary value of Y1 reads -0.1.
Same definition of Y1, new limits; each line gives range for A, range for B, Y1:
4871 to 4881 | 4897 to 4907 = -0.6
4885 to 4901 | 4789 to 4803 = -0.4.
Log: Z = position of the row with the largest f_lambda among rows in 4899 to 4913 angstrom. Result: 4908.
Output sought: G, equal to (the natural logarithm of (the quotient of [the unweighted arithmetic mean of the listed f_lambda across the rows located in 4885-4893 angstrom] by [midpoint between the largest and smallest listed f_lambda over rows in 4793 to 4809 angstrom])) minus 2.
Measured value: -2.13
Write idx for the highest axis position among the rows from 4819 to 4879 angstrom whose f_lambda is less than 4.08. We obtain 4878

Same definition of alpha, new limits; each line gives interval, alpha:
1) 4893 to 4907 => 1.95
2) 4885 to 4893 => 1.89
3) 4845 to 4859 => 1.81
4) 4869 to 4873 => 1.52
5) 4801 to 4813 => 2.15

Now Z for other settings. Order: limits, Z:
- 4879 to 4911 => 4908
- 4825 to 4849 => 4826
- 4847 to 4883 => 4848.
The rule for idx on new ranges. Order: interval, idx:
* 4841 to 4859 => 4858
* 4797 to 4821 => 4818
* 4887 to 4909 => 4906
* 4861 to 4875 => 4874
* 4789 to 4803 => 4792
